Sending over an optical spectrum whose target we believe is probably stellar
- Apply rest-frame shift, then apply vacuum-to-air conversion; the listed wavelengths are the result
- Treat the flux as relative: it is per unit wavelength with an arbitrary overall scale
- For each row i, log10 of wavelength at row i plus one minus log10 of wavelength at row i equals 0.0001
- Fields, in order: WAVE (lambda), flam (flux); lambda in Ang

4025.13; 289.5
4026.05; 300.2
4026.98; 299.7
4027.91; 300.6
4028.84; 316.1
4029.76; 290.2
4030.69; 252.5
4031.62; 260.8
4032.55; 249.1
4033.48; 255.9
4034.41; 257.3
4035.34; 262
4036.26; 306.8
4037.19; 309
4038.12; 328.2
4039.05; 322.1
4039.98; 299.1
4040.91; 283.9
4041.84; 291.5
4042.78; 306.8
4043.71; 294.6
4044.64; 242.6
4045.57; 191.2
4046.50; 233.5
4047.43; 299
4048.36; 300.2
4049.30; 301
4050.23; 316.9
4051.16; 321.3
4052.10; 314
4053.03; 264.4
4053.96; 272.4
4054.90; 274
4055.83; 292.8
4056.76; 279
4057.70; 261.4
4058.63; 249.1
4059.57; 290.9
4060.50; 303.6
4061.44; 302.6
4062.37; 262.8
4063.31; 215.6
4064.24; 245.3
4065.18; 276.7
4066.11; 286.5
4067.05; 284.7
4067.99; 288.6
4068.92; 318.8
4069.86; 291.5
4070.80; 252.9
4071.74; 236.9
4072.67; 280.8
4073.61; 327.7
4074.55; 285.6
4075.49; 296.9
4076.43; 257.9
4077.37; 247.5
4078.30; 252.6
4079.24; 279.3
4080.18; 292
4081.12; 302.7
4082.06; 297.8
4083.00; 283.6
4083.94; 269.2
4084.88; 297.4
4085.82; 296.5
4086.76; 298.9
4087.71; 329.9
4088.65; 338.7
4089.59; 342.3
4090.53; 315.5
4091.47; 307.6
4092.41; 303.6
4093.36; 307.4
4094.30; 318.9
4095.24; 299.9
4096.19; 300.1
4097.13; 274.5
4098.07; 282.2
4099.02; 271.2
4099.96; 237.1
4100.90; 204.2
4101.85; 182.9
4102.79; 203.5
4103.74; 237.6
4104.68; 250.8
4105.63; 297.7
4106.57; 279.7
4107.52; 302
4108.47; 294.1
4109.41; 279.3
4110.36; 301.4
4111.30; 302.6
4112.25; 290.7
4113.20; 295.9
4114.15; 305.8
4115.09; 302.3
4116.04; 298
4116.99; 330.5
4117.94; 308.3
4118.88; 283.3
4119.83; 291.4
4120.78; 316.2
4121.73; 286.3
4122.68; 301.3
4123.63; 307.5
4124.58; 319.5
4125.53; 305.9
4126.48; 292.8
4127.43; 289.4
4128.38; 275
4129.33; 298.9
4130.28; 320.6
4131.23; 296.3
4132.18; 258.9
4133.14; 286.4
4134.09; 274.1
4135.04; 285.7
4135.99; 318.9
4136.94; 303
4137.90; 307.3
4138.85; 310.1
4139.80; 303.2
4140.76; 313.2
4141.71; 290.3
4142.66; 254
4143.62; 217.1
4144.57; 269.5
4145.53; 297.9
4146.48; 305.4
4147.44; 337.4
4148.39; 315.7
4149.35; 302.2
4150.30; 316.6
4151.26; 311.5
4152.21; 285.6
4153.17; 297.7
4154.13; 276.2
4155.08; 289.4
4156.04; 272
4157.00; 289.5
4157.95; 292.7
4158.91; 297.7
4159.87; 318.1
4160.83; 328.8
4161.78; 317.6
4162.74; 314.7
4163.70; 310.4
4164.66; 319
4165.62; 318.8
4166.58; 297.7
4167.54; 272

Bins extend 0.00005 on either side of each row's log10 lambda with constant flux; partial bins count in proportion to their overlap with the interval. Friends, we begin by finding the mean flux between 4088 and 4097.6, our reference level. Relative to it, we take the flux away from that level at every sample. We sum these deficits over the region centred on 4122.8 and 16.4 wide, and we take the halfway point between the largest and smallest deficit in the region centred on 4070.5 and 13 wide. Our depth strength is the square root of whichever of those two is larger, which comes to 13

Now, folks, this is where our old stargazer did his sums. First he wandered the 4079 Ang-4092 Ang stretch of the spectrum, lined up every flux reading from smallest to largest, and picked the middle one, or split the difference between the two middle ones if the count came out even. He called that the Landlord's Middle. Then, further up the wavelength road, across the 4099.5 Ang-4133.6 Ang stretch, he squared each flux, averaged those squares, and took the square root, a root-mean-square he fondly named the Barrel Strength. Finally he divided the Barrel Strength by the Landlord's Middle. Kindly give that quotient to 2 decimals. 0.96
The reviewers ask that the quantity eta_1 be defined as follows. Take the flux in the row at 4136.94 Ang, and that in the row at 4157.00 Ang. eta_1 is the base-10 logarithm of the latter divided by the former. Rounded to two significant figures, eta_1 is -0.020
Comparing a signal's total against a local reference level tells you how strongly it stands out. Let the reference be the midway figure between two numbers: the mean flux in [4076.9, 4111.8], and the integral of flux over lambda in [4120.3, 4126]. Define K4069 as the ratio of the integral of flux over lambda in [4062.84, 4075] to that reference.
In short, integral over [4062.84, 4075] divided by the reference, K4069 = 3.3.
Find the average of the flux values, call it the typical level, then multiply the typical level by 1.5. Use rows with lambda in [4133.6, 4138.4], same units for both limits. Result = 447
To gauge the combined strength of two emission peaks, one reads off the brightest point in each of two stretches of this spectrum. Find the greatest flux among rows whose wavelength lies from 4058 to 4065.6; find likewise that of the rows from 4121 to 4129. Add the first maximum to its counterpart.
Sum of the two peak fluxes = 623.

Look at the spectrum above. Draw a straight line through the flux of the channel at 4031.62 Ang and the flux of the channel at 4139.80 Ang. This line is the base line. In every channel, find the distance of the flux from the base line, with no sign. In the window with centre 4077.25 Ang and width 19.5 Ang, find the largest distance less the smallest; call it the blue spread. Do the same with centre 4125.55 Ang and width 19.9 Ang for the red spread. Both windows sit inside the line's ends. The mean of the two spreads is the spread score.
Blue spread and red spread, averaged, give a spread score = 46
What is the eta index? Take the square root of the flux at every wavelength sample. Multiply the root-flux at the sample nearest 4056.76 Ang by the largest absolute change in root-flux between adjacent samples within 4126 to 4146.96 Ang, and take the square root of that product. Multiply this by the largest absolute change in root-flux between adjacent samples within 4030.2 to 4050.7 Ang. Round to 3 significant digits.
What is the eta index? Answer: 10.7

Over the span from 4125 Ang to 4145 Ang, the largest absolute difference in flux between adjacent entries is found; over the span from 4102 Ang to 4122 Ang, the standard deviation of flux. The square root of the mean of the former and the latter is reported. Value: 6.3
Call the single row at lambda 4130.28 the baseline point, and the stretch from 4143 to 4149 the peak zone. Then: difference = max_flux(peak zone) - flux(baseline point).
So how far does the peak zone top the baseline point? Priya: 17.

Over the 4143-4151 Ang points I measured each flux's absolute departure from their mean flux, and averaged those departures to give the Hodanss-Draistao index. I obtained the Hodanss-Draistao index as 26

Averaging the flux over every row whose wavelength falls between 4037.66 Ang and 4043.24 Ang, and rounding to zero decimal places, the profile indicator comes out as 305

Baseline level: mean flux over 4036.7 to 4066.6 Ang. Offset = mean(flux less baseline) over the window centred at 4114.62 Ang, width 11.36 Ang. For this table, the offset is 17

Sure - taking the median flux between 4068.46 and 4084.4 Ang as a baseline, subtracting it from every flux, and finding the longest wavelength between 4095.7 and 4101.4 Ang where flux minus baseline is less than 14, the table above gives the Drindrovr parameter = 4100.90 Ang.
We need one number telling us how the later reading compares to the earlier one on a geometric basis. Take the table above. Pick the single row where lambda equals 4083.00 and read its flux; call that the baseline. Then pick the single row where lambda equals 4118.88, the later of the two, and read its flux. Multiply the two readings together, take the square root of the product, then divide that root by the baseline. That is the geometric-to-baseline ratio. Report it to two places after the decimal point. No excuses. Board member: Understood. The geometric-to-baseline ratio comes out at 1.00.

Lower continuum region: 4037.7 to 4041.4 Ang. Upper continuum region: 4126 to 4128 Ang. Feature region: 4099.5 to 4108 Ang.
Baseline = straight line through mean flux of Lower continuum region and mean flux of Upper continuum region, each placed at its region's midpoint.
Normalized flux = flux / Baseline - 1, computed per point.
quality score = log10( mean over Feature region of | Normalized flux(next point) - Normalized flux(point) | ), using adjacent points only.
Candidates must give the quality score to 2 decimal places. -1.05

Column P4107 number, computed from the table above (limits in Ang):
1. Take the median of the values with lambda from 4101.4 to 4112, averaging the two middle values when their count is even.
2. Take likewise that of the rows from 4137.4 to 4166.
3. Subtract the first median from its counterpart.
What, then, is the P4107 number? 25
